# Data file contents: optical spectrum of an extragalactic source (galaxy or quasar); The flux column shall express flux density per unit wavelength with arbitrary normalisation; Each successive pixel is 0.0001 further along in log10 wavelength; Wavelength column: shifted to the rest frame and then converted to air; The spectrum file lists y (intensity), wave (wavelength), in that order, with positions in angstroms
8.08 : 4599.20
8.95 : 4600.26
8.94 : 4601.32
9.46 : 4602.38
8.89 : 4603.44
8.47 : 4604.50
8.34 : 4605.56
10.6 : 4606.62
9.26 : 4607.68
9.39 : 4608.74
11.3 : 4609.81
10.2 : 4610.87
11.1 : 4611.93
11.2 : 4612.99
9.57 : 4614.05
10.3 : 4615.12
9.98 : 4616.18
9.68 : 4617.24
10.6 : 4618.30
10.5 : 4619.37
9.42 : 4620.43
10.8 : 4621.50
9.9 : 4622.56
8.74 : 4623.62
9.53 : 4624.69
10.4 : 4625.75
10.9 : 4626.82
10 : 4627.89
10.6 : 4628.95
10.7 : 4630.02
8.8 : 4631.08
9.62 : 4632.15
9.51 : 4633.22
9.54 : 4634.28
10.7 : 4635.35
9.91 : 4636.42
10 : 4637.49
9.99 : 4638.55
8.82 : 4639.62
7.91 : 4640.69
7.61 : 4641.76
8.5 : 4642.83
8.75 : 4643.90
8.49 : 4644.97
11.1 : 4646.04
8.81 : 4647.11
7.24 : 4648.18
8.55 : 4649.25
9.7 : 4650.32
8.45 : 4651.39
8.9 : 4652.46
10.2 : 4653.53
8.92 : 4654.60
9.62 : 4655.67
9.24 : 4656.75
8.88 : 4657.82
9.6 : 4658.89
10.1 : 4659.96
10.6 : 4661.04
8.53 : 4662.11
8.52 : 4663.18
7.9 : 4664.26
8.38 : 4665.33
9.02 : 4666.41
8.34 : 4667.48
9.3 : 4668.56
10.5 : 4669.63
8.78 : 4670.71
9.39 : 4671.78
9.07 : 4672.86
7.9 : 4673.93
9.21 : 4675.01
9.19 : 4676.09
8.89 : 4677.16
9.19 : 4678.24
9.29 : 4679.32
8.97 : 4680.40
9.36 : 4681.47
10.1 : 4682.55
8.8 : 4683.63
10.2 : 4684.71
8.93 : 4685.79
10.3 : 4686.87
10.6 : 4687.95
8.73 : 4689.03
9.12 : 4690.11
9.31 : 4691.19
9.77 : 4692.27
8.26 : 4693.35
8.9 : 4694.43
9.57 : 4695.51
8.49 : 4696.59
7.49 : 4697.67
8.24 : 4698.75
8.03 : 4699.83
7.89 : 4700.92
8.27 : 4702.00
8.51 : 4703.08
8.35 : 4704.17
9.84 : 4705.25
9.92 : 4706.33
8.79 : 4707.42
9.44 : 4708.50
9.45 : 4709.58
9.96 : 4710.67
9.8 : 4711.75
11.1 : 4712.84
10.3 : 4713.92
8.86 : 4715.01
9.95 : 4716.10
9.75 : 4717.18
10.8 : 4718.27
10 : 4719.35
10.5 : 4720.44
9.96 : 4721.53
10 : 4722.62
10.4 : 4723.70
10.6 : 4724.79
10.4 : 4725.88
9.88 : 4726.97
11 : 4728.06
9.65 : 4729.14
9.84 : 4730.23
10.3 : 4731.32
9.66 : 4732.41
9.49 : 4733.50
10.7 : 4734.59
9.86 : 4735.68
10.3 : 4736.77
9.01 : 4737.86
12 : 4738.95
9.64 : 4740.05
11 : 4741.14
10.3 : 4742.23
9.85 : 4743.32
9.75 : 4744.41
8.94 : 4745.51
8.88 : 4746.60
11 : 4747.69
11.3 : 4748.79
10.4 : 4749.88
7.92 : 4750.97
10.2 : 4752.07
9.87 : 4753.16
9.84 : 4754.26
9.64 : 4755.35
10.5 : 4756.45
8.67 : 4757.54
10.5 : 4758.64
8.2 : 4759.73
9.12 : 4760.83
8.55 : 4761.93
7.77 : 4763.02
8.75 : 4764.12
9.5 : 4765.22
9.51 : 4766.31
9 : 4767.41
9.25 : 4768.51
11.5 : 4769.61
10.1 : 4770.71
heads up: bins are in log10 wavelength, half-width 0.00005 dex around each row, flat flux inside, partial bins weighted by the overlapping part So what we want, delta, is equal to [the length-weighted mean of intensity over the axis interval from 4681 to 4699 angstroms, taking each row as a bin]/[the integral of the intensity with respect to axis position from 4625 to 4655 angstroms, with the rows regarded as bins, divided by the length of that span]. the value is 0.98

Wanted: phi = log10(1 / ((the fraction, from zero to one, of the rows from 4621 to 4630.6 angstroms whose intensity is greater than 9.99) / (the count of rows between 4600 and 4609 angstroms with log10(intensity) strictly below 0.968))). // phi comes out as 0.95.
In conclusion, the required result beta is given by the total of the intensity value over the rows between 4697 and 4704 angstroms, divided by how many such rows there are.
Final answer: 8.1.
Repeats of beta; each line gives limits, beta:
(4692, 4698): 8.7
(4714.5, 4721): 10.0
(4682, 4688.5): 9.8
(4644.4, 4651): 9.0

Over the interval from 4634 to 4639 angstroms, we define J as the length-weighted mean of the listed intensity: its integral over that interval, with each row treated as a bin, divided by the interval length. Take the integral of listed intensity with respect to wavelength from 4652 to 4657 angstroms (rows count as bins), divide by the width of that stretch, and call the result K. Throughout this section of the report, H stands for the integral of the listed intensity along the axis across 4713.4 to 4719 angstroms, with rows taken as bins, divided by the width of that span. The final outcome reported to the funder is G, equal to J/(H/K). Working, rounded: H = 9.9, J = 10.1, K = 9.4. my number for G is 9.5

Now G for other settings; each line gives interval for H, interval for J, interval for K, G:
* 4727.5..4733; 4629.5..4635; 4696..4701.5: 7.7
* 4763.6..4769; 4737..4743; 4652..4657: 10.6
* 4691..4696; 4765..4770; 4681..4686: 10.1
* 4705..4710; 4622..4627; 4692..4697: 9.3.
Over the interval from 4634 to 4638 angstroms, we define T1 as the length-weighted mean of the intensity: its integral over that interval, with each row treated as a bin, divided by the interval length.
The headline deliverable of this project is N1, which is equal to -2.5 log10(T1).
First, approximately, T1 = 10.1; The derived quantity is -2.51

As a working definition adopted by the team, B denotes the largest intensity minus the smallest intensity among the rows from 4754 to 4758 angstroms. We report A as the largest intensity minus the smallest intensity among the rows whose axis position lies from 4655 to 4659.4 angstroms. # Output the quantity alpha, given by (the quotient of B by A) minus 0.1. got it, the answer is 2.4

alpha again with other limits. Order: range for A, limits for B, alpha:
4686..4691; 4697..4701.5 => 0.3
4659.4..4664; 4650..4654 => 0.7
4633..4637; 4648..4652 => 2.0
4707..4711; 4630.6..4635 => 0.6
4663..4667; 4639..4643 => 1.0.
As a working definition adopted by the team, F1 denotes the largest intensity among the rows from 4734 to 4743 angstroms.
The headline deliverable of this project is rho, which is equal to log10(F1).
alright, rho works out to 1.08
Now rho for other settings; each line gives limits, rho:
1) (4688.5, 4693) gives 0.99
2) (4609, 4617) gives 1.05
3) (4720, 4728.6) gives 1.04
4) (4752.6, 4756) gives 0.99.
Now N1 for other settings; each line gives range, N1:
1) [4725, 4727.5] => -2.52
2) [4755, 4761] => -2.44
